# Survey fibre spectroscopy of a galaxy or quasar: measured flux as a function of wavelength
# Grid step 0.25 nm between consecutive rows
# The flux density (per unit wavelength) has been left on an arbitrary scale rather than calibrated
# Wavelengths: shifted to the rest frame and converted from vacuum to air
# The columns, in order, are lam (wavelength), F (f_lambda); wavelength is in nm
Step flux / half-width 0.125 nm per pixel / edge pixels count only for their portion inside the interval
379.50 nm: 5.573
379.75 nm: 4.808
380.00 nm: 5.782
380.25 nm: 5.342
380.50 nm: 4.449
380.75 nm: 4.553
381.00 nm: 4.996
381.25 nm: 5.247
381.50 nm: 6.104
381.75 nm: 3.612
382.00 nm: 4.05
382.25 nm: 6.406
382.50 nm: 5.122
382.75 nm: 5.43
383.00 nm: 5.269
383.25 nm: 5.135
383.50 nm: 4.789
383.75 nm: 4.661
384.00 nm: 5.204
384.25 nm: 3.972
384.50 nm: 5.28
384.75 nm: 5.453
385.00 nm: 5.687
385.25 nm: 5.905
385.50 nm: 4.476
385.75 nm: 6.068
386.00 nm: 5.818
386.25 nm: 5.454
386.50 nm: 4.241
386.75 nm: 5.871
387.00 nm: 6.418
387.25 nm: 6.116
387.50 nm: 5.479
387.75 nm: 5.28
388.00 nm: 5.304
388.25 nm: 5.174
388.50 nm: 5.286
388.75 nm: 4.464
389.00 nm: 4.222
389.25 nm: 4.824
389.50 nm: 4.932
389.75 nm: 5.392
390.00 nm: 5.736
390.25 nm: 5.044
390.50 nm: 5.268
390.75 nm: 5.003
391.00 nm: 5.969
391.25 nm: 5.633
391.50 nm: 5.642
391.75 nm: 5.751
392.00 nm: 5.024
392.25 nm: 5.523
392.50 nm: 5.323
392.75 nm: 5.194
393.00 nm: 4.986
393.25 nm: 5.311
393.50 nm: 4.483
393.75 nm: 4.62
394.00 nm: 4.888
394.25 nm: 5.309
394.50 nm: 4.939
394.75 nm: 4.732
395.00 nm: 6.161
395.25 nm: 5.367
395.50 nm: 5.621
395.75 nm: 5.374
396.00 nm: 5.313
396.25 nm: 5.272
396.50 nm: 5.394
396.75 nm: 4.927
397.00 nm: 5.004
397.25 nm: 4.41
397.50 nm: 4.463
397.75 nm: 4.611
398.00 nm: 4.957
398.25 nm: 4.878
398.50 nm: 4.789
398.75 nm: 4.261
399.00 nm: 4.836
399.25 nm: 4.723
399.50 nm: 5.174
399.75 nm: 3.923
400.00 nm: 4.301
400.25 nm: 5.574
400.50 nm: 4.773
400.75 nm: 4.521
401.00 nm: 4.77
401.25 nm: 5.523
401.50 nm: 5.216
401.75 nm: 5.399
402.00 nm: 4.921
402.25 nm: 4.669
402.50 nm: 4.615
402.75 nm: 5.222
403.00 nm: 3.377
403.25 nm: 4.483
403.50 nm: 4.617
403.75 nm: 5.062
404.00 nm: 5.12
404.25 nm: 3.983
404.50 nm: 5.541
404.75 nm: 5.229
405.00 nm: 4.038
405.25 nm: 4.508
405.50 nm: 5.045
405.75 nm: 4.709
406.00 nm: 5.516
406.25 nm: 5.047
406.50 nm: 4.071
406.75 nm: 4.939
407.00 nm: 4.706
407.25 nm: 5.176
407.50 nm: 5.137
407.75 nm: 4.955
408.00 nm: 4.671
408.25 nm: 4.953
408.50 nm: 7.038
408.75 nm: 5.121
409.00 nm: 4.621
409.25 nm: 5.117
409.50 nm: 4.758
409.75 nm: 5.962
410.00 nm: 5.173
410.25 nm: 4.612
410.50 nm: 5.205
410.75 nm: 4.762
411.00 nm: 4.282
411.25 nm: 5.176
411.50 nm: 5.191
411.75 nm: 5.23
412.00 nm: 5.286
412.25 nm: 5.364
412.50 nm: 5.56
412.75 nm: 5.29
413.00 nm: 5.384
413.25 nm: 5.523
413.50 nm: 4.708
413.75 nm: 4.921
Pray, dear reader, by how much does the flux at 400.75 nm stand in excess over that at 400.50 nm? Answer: -0.3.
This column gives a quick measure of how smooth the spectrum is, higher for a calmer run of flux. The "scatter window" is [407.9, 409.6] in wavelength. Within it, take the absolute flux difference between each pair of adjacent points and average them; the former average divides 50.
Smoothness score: 53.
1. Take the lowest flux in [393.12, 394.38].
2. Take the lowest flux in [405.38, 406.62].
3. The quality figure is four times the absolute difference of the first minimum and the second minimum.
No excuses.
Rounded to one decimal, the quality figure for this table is 1.6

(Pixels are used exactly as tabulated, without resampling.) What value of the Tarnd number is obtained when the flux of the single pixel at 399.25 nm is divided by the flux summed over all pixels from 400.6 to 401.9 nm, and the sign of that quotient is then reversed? -0.186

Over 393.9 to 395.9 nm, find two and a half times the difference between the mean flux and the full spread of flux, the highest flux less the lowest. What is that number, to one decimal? 9.7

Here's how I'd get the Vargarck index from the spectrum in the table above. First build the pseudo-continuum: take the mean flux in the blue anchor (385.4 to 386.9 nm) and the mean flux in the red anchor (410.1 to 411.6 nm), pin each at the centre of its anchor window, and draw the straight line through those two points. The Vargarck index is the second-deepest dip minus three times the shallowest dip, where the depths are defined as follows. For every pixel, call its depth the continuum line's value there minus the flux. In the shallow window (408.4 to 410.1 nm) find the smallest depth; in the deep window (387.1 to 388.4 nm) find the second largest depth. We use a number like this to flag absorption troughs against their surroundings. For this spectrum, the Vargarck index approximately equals 6.4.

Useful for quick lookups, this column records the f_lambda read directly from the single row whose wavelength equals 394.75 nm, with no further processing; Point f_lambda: 4.732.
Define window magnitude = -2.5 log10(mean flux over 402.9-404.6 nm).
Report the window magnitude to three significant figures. -1.66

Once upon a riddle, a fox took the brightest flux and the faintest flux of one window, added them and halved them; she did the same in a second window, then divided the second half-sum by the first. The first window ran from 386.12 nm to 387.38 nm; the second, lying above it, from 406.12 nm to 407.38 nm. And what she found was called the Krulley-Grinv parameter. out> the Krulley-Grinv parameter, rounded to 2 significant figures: 0.87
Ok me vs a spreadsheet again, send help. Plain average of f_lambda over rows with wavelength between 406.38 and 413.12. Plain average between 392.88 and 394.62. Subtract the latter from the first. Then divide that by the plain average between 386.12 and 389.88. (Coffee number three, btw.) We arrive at 0.03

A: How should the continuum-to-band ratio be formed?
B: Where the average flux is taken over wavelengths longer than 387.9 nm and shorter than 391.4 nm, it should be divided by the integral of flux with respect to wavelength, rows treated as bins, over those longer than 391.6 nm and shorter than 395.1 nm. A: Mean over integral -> 0.286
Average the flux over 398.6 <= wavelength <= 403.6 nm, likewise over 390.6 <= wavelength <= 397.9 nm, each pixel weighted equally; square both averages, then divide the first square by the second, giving 0.839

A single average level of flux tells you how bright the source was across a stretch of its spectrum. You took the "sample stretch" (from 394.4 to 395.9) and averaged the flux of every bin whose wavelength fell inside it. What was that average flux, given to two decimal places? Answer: 5.37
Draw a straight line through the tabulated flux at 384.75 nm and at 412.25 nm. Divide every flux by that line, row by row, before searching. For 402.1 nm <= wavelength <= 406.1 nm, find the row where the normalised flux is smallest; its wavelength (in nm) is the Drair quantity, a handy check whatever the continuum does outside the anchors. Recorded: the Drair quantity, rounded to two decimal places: 403.00 nm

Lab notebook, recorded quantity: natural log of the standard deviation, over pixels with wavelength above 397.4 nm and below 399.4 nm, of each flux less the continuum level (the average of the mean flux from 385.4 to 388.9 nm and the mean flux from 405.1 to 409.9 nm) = -1.5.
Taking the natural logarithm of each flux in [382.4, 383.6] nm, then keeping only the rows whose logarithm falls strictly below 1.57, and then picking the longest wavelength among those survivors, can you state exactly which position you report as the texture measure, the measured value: 383.50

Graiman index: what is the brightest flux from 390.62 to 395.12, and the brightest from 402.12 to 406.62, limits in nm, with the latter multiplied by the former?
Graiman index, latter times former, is 34.1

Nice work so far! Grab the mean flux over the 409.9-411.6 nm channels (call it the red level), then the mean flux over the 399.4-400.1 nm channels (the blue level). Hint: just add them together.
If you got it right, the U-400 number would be 9.4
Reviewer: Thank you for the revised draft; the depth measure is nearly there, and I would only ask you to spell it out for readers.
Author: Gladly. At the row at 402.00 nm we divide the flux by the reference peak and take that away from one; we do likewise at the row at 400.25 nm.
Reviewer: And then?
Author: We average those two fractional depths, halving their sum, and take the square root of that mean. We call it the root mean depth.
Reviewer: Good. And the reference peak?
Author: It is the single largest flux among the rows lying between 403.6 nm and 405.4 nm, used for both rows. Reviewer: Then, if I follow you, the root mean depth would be 0.230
